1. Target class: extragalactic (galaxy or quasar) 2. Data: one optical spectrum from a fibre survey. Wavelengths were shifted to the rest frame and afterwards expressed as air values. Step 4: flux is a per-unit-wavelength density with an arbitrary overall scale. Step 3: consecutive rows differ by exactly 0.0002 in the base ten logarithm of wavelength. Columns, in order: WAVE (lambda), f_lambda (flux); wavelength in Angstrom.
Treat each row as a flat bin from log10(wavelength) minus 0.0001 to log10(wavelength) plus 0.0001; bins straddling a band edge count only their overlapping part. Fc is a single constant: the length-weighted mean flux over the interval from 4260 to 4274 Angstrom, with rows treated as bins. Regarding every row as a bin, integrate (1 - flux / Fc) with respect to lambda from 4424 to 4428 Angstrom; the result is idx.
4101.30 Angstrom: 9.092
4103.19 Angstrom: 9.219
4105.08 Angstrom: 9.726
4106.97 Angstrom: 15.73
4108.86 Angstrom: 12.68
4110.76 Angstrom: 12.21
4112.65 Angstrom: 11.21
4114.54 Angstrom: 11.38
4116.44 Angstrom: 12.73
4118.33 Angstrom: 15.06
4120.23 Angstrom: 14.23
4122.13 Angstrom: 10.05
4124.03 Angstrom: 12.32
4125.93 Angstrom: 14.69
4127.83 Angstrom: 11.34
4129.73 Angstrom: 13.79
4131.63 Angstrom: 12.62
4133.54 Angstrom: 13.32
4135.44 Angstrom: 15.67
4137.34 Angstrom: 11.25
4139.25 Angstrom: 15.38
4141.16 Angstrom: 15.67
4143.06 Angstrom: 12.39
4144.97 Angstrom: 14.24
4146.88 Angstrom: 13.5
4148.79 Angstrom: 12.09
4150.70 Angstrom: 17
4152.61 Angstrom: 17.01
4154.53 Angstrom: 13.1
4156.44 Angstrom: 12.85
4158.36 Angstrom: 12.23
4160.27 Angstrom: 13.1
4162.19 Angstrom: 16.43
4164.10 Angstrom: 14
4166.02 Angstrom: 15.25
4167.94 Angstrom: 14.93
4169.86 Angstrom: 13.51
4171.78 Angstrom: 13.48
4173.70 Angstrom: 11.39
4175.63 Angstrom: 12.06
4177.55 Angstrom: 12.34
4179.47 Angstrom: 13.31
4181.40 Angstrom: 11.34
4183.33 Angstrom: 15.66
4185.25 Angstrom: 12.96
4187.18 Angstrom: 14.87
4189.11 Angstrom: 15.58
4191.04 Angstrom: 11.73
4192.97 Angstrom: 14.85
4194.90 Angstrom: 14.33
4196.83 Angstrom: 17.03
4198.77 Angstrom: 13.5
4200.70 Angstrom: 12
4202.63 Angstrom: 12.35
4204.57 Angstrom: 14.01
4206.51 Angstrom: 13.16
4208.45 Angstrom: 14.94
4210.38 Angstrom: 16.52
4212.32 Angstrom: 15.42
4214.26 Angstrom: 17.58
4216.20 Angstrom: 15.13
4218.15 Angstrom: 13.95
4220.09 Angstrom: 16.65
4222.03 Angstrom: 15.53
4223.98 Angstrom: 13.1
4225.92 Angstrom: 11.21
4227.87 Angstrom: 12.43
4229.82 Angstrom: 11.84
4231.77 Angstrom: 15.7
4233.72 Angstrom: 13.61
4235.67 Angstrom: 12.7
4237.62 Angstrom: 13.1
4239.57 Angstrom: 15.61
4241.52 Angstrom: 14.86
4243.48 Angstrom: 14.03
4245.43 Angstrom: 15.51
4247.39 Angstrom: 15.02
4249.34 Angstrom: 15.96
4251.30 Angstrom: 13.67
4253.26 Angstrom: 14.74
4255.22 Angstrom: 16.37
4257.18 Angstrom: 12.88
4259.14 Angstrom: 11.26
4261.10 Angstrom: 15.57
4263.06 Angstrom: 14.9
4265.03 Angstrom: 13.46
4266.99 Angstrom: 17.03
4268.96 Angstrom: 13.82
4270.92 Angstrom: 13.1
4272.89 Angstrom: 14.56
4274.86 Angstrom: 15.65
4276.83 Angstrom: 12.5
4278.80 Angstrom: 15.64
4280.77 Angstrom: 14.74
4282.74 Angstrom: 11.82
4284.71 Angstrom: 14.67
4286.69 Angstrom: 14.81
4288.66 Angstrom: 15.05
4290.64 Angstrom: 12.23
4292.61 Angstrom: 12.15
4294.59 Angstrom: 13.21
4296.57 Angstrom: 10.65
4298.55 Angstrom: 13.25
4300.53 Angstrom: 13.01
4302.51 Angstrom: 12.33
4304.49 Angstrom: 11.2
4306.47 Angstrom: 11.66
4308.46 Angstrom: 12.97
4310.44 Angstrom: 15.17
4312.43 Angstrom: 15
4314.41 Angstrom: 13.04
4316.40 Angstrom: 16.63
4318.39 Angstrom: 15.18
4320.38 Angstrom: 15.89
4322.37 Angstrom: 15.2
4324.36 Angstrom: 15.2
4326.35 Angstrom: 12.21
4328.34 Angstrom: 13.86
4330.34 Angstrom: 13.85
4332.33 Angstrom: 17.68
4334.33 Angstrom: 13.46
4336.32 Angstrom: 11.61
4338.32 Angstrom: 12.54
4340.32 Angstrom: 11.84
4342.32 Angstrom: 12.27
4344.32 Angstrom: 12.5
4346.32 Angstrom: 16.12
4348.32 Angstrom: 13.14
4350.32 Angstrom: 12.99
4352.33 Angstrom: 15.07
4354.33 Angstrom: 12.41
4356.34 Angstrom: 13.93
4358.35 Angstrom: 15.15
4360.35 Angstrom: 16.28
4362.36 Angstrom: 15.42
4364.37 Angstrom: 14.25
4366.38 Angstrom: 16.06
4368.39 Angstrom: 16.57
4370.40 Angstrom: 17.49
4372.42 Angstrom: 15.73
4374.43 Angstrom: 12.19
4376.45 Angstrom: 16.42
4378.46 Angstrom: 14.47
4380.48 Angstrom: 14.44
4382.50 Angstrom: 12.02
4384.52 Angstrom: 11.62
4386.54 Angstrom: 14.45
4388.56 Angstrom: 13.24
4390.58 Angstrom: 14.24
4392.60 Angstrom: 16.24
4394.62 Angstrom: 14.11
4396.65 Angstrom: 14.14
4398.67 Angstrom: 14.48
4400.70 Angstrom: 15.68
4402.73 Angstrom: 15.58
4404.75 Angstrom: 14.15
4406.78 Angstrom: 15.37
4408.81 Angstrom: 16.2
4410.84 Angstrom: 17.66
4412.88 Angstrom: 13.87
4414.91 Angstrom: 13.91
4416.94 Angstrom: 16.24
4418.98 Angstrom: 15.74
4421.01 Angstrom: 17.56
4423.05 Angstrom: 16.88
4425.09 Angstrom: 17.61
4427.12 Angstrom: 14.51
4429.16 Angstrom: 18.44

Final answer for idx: -0.4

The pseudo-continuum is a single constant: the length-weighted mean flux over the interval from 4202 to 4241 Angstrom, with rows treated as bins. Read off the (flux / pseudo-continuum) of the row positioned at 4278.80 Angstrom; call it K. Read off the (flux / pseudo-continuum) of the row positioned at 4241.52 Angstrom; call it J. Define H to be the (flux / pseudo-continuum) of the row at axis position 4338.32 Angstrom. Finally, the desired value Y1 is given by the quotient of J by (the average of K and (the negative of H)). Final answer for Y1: 10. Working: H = 0.88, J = 1.04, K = 1.10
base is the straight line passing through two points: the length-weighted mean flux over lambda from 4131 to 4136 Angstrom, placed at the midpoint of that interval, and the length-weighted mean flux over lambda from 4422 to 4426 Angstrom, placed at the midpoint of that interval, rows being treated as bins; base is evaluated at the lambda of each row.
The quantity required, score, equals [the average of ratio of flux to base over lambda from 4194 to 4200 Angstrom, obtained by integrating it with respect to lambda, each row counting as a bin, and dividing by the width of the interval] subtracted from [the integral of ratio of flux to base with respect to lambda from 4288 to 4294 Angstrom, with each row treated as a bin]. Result 3.98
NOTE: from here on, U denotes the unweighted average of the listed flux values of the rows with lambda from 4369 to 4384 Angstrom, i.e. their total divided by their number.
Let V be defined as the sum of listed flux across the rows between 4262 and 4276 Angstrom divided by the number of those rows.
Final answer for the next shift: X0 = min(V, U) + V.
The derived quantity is 29.3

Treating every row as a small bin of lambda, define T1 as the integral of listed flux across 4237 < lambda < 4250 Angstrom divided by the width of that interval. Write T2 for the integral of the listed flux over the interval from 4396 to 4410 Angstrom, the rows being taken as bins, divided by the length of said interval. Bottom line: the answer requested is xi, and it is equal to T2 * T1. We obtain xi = 226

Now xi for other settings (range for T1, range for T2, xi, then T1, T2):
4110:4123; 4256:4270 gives 176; 12.4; 14.2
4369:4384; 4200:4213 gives 206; 14.6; 14.1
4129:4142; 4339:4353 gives 186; 13.9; 13.4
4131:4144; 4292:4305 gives 170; 13.8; 12.3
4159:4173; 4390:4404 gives 213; 14.3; 14.9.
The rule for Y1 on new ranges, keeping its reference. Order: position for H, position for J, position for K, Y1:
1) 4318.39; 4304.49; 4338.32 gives -8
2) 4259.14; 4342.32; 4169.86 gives 11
